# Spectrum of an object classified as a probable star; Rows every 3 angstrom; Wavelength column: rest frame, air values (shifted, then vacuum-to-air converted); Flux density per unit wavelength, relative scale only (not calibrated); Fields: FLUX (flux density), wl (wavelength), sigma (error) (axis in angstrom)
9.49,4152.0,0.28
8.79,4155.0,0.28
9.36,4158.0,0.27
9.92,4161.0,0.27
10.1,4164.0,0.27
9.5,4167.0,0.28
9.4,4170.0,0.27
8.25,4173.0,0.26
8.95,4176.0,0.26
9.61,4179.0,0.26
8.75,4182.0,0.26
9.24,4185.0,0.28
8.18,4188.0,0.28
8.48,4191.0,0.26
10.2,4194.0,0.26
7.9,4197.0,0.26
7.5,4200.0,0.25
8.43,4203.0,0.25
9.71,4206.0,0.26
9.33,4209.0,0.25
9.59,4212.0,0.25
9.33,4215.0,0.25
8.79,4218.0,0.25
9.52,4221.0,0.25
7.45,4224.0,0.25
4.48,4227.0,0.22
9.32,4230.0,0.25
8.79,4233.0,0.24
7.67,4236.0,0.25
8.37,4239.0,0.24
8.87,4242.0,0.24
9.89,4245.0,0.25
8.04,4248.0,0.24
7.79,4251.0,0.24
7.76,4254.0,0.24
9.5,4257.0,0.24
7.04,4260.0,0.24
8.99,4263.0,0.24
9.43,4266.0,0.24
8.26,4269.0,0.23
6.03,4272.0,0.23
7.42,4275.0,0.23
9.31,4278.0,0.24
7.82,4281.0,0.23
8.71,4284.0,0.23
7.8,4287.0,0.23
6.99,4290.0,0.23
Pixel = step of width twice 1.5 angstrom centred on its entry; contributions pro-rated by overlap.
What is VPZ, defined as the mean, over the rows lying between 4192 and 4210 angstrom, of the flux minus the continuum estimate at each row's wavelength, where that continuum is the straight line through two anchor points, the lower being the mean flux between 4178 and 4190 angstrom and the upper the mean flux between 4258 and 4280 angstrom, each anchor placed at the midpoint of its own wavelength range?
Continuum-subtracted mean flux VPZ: 0.1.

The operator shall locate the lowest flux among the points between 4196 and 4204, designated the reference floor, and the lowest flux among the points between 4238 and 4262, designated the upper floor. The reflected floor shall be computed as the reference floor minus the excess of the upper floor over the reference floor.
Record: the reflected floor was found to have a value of 8.0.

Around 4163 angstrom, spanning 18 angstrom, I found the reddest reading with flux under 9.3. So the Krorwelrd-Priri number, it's 4155.0 angstrom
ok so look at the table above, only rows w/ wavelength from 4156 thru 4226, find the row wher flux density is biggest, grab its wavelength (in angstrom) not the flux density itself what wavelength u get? 4194.0 angstrom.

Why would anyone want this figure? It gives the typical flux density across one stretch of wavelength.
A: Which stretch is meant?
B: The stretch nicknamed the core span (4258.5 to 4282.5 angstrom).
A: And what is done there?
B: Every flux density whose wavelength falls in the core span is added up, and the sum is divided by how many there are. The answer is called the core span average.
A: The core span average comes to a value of 8.0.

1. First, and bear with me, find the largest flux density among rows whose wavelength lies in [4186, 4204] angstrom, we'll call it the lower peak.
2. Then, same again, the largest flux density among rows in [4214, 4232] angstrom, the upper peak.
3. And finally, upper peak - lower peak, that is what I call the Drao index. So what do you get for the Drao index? -0.68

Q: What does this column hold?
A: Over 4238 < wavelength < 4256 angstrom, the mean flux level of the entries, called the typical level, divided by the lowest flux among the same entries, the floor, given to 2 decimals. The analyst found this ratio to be 1.09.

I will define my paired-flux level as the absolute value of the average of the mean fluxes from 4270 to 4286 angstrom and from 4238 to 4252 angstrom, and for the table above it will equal 8.2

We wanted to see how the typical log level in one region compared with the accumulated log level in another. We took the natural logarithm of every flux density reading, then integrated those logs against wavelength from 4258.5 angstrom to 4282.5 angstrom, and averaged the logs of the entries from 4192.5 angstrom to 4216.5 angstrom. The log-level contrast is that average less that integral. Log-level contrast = -47.6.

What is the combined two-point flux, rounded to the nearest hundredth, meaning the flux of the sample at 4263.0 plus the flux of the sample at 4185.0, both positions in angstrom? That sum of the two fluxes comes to 18.23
